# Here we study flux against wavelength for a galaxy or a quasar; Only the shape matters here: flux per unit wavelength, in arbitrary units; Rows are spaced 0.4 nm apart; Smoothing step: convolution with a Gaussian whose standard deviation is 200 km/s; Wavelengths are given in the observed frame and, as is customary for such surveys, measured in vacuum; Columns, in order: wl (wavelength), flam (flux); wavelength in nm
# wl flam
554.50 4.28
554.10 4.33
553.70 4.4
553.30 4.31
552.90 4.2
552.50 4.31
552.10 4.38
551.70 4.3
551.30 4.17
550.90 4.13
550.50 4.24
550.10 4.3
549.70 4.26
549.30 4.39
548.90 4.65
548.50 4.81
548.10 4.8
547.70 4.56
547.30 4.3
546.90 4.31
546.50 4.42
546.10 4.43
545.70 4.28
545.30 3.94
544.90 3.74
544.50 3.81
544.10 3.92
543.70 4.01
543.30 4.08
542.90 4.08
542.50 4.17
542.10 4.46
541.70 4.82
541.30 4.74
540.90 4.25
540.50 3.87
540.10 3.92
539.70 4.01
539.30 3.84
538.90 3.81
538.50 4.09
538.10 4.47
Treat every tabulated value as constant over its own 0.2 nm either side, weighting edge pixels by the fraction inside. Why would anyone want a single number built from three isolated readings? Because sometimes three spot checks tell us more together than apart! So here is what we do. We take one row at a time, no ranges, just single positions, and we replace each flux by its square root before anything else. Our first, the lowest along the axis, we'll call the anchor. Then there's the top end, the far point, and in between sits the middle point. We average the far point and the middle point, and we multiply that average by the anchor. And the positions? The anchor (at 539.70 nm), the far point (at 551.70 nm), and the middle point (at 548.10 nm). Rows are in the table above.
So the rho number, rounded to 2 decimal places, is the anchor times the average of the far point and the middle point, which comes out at 4.27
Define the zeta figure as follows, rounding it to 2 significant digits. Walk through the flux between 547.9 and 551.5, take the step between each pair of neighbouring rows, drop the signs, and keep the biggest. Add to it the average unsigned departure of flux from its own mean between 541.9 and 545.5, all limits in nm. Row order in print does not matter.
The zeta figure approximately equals 0.41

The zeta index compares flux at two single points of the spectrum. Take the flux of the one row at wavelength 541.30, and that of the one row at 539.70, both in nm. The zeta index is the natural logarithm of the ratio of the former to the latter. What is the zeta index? 0.167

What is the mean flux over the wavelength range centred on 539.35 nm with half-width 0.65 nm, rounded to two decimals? 3.89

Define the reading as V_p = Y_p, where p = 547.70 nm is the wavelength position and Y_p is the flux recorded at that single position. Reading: 4.56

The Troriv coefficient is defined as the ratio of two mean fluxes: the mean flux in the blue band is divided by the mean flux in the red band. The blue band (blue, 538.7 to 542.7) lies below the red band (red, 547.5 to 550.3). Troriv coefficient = 0.923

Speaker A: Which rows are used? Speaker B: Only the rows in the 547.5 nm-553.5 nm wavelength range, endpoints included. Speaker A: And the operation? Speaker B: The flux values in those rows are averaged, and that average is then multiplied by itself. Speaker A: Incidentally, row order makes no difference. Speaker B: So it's 19.2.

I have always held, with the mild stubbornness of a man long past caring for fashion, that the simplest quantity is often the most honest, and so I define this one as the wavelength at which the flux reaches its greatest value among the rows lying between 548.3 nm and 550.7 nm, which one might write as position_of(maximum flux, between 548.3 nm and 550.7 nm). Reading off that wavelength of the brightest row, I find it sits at 548.50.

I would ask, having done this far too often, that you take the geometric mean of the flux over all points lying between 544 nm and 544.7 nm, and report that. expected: 3.86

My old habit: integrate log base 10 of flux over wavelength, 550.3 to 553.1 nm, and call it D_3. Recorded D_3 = 1.76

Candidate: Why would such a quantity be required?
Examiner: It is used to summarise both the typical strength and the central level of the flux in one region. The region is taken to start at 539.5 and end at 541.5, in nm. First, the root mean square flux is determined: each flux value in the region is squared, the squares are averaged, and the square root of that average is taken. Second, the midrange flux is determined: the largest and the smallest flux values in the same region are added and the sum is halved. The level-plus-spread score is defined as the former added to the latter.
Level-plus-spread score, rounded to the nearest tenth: 8.5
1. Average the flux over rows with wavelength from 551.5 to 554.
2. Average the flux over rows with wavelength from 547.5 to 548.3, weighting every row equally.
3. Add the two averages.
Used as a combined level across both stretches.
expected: 9.00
